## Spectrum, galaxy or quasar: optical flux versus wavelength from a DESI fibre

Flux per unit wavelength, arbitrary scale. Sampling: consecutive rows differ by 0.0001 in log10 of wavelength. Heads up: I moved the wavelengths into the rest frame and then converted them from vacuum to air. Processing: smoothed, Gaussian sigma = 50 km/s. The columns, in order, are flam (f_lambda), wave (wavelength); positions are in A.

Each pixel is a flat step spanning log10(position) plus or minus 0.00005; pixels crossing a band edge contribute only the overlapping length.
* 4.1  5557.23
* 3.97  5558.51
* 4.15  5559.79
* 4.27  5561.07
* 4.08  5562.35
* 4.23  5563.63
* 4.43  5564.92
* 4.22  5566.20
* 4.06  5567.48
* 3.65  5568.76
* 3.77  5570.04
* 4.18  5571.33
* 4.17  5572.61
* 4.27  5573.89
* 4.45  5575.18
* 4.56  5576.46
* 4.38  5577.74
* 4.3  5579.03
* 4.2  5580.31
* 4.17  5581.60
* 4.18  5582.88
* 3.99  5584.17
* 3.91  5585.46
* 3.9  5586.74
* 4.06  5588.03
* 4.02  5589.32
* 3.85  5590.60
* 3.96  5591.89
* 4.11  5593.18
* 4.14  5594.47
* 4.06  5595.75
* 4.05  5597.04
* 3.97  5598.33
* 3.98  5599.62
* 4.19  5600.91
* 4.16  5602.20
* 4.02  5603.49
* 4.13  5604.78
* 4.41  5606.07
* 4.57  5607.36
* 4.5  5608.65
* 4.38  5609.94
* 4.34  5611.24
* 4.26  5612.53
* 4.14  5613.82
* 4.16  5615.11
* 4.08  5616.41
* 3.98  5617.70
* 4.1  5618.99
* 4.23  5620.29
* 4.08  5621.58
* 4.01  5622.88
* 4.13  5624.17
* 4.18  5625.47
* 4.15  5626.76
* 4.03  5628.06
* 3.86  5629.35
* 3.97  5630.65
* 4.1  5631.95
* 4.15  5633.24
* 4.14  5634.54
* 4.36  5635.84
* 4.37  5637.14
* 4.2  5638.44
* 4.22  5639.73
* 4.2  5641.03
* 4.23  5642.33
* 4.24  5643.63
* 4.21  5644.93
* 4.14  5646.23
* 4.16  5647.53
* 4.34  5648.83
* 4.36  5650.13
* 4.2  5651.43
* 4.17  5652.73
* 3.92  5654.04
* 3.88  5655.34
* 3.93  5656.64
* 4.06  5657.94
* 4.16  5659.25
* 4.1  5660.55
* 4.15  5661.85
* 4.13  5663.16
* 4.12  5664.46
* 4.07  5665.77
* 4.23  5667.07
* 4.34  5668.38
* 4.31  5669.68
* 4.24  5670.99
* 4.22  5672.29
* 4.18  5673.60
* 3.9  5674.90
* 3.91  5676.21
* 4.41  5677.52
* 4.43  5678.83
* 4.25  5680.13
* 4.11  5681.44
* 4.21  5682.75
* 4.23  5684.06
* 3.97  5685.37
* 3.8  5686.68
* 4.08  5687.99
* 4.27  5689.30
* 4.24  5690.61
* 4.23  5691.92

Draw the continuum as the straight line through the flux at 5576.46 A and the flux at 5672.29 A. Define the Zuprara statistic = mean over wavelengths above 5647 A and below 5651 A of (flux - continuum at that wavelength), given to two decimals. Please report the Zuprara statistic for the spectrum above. -0.02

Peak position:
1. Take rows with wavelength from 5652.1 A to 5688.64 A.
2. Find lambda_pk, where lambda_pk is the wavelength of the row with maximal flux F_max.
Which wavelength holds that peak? 5678.83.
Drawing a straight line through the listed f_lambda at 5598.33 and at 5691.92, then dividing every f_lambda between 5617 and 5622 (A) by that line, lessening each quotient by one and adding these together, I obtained 0.07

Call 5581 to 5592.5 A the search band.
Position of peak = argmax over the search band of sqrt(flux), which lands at 5582.88 A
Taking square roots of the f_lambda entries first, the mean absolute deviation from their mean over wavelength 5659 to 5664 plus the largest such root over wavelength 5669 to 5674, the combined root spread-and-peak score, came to 2.08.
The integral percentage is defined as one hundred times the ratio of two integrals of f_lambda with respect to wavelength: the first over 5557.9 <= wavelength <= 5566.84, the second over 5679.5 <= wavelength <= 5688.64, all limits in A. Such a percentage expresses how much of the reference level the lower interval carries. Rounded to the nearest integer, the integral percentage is 100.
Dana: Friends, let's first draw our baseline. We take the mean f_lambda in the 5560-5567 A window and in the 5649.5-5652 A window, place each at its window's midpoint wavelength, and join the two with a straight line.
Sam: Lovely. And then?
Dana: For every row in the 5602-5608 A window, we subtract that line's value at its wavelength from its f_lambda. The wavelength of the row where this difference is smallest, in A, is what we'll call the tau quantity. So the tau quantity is 5603.49 A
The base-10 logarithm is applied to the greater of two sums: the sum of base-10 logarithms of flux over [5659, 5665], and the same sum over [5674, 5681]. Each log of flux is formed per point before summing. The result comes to 0.492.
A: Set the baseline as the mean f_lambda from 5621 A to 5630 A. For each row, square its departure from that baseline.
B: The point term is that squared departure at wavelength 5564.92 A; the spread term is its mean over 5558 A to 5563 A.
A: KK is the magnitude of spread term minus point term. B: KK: 0.120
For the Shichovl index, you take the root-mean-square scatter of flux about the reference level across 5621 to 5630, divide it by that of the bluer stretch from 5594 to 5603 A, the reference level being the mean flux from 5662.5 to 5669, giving 1.2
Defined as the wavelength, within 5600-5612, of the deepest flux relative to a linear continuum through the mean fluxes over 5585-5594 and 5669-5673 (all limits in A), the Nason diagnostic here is 5603.49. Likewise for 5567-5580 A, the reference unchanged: 5568.76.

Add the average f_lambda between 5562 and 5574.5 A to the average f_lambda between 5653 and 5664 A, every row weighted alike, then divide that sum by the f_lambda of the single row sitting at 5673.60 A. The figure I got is 1.95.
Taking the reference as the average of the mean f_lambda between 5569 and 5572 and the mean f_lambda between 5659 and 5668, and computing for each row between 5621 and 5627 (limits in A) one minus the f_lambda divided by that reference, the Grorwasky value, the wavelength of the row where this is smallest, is 5625.47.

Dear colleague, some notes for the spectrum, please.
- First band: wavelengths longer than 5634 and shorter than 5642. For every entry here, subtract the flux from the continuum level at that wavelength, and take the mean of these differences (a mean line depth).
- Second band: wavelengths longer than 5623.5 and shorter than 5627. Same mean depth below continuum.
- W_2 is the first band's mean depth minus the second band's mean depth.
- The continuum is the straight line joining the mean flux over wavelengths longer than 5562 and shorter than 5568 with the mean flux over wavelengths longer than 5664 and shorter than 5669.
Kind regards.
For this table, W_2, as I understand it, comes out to -0.10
